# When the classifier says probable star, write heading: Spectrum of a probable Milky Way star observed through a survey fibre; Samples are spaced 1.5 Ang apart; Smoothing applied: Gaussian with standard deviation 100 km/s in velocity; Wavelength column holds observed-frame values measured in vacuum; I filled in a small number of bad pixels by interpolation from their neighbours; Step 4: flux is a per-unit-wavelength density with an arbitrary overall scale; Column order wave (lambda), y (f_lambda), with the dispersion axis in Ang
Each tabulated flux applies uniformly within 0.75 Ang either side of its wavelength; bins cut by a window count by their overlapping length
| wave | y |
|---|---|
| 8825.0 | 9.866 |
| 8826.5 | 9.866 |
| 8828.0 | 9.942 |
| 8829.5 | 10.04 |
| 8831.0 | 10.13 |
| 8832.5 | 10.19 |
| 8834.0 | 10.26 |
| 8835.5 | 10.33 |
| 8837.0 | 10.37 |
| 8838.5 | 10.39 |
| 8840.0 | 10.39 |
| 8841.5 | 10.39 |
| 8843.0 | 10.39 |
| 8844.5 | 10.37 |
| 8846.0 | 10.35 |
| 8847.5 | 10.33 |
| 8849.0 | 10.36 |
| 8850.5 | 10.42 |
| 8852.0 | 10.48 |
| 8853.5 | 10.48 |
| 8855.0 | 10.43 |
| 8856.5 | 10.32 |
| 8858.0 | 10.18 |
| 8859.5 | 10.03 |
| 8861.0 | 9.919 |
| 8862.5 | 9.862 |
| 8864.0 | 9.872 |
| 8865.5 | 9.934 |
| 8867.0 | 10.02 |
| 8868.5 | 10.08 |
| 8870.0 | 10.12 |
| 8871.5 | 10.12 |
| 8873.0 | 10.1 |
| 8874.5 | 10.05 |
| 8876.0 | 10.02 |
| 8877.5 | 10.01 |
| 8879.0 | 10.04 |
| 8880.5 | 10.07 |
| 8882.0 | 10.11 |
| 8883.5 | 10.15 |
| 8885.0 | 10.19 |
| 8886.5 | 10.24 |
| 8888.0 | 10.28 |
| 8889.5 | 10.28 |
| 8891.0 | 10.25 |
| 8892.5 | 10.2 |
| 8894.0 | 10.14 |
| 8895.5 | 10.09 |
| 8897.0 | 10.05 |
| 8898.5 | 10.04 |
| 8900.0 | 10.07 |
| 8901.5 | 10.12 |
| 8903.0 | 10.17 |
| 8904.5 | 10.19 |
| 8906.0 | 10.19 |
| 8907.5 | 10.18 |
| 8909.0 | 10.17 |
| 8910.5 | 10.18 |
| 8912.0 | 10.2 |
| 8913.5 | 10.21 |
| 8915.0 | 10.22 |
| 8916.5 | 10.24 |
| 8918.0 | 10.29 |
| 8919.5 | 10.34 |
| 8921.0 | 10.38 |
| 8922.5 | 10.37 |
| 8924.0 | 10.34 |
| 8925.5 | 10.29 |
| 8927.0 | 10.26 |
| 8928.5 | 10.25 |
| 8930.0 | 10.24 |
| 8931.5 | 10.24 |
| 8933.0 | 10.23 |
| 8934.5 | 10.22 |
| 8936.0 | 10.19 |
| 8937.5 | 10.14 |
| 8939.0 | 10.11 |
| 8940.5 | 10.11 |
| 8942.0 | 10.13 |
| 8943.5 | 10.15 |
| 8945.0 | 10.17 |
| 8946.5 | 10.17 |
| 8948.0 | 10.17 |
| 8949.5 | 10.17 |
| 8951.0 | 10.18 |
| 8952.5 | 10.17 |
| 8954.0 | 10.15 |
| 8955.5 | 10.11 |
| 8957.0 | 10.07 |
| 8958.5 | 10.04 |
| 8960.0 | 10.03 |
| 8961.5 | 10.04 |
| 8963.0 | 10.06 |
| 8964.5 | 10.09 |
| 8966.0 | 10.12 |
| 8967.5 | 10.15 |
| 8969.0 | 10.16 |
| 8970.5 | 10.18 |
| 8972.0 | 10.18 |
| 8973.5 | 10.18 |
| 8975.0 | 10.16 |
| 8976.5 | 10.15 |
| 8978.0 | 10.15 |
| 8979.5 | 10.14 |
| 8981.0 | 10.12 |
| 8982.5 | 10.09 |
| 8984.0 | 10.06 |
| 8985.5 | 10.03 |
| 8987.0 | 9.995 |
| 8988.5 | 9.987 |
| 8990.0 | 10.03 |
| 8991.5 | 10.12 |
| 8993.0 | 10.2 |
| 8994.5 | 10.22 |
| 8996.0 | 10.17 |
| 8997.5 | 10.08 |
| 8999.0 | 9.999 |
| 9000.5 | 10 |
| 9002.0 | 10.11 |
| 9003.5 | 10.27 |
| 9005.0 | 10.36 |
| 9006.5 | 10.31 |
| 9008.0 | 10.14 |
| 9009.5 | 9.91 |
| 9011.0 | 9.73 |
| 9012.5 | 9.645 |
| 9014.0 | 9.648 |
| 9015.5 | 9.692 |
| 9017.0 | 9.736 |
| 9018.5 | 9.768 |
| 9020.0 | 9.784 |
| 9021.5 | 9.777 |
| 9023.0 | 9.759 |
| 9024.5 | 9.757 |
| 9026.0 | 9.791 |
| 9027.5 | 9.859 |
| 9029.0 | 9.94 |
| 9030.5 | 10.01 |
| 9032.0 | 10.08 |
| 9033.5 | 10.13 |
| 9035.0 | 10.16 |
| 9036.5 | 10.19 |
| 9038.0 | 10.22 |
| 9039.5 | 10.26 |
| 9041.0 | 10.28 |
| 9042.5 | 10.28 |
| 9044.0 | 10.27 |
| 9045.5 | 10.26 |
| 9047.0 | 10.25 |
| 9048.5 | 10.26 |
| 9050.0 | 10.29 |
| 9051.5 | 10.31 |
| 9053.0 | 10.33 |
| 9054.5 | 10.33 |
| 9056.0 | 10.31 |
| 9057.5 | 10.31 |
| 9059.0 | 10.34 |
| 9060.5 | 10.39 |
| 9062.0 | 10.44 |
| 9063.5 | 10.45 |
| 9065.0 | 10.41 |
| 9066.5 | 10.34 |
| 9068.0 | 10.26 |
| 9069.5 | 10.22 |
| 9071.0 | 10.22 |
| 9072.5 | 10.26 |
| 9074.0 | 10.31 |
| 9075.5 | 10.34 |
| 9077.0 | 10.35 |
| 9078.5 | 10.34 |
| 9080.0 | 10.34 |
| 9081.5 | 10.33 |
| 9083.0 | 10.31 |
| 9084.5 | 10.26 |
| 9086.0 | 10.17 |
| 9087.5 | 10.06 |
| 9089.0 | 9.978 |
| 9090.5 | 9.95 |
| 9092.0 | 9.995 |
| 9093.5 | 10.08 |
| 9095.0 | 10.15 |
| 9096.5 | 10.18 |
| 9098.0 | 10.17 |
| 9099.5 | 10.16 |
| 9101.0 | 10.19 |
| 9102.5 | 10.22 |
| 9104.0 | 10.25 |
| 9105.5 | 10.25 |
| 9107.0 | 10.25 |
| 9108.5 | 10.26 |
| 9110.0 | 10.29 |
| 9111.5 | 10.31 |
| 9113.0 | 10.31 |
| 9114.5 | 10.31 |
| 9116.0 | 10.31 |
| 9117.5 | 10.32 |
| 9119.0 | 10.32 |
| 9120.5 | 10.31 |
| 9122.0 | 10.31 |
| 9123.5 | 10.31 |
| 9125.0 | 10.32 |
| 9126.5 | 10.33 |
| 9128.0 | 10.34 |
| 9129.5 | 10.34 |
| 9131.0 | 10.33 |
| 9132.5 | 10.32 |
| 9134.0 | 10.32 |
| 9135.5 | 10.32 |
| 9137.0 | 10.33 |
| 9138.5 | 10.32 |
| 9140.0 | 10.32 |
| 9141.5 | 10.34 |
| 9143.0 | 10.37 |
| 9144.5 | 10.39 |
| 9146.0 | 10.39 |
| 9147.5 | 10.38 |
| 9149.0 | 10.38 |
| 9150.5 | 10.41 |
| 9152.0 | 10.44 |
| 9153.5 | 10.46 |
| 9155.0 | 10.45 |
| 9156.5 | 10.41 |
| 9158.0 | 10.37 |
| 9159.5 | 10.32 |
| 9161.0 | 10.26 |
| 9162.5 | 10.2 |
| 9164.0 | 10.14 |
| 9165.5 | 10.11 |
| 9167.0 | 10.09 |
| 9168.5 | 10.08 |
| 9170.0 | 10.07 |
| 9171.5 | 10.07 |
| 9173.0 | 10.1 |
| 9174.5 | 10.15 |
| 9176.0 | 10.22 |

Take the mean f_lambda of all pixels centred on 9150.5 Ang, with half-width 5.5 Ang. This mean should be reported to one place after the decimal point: 10.4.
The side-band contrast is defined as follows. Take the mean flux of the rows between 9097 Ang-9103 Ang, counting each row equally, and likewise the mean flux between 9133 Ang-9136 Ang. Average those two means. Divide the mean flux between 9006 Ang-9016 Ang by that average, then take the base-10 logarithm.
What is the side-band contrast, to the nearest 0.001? -0.017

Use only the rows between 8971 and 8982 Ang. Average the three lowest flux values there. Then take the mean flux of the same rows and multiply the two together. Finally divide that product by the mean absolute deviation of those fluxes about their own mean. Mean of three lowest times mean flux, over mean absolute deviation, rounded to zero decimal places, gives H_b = 6304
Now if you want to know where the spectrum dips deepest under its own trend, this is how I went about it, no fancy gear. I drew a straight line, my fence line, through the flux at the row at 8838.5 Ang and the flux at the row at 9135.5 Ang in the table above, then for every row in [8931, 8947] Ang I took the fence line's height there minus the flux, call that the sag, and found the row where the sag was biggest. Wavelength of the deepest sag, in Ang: 8939.0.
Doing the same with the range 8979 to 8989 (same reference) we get 8988.5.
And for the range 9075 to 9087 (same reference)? 9086.0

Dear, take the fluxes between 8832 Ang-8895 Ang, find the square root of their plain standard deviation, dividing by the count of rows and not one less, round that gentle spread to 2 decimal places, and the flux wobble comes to 0.41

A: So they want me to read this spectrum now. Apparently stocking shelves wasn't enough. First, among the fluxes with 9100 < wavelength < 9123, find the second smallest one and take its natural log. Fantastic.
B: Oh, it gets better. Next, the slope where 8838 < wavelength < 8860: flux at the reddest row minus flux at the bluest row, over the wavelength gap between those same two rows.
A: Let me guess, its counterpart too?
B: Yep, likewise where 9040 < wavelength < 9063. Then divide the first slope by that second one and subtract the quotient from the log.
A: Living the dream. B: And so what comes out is 4.6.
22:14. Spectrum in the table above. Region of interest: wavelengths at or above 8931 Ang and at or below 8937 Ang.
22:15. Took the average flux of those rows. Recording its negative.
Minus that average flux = -10.22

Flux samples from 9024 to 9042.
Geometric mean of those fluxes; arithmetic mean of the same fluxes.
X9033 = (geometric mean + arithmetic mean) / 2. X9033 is 10.1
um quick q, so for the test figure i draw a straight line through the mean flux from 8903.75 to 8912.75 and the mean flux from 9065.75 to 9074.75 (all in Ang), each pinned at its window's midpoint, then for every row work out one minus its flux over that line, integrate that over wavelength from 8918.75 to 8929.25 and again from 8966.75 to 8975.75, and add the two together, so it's -0.09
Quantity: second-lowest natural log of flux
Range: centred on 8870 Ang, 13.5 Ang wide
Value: 2.30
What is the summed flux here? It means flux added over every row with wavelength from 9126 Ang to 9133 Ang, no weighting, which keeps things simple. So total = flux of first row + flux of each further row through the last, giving 52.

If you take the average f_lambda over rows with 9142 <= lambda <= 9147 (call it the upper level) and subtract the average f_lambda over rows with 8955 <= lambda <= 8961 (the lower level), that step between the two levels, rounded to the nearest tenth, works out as 0.3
